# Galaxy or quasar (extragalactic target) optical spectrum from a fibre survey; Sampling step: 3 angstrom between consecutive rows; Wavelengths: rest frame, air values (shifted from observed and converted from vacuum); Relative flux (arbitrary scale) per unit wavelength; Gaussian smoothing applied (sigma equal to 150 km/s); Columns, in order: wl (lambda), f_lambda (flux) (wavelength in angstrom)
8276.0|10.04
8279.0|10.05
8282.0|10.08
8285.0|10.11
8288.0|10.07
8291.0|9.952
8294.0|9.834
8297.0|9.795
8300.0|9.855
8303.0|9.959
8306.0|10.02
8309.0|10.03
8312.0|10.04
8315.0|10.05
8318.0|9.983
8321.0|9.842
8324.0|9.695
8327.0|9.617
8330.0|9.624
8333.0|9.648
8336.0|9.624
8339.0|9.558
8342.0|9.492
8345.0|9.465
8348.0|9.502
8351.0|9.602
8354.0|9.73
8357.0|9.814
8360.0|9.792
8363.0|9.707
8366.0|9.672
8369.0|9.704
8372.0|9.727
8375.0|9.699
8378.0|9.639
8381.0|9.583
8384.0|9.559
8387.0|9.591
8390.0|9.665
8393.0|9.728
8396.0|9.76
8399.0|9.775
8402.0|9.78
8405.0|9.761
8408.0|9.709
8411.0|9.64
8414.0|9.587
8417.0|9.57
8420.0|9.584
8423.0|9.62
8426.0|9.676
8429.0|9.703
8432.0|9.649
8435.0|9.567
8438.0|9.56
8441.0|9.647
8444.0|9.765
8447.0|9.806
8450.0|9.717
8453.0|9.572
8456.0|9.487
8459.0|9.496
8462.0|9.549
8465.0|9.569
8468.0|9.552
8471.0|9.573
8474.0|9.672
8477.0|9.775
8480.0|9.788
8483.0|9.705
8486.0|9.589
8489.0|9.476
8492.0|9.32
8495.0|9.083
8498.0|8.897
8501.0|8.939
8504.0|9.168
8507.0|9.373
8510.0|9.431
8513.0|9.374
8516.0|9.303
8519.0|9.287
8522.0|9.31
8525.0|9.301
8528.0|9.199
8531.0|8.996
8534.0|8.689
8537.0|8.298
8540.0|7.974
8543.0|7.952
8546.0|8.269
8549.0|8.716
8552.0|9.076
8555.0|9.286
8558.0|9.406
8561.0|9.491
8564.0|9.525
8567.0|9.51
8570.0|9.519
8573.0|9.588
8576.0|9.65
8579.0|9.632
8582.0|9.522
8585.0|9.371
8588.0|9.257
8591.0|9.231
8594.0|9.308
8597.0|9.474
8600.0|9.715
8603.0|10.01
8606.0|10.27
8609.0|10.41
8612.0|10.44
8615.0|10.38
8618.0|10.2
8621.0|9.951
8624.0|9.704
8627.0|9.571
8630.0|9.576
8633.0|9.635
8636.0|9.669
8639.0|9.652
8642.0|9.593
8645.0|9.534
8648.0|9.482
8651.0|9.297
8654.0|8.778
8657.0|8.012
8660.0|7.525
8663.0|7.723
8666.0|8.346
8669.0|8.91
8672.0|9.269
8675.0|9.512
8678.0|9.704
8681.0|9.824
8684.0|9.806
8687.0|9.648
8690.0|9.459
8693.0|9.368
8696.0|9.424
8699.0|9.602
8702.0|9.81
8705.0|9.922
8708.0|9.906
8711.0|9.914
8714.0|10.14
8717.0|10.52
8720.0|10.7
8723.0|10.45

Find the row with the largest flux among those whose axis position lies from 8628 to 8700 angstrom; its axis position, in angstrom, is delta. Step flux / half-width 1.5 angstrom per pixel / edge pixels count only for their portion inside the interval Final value 8681.0 angstrom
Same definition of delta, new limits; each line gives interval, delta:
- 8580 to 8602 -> 8600.0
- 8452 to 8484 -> 8480.0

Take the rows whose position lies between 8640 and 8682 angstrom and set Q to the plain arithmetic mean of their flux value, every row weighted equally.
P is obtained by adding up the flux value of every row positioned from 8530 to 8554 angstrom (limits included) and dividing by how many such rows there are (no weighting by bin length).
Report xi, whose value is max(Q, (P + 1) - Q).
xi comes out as 9.0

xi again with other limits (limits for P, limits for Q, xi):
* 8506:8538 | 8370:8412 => 9.7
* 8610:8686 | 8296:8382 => 9.7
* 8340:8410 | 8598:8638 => 10.0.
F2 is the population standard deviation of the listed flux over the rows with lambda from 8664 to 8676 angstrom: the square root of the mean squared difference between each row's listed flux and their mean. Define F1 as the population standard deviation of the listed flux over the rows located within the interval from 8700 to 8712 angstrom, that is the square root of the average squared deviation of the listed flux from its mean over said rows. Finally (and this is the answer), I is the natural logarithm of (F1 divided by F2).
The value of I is -2.3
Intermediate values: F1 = 0.05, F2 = 0.44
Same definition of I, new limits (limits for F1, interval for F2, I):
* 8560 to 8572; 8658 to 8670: -3.7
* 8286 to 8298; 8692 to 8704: -0.5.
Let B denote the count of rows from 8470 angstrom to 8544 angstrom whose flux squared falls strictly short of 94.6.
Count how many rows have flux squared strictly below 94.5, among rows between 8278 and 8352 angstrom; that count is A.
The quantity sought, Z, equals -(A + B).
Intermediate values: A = 10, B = 23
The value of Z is -33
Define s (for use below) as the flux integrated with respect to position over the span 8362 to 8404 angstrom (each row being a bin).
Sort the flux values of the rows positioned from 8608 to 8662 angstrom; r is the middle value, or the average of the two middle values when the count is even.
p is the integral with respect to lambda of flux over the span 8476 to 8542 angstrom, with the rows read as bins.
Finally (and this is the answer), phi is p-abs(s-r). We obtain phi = 209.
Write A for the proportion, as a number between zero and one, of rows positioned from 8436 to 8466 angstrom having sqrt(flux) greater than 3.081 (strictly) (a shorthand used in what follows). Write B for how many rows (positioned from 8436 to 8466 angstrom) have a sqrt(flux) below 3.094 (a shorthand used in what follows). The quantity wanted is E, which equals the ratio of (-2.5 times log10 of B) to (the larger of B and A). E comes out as -0.324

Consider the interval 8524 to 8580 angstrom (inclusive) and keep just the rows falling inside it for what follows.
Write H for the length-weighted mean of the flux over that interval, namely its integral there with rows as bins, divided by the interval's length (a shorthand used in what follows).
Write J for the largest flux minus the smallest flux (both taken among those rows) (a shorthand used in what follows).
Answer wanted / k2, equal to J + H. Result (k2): 10.7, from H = 9.0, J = 1.7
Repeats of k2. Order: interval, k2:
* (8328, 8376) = 10.0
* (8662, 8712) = 11.6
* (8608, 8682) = 12.3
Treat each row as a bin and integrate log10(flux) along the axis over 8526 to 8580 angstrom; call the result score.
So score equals 52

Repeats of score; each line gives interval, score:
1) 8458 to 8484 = 26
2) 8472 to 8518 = 45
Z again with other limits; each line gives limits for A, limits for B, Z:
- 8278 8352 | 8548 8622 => -28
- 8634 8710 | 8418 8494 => -41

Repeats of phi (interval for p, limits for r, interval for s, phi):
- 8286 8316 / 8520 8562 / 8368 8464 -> -619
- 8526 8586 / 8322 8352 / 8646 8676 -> 294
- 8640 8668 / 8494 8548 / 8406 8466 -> -324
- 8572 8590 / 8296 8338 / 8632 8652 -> -10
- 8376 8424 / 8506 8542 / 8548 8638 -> -395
